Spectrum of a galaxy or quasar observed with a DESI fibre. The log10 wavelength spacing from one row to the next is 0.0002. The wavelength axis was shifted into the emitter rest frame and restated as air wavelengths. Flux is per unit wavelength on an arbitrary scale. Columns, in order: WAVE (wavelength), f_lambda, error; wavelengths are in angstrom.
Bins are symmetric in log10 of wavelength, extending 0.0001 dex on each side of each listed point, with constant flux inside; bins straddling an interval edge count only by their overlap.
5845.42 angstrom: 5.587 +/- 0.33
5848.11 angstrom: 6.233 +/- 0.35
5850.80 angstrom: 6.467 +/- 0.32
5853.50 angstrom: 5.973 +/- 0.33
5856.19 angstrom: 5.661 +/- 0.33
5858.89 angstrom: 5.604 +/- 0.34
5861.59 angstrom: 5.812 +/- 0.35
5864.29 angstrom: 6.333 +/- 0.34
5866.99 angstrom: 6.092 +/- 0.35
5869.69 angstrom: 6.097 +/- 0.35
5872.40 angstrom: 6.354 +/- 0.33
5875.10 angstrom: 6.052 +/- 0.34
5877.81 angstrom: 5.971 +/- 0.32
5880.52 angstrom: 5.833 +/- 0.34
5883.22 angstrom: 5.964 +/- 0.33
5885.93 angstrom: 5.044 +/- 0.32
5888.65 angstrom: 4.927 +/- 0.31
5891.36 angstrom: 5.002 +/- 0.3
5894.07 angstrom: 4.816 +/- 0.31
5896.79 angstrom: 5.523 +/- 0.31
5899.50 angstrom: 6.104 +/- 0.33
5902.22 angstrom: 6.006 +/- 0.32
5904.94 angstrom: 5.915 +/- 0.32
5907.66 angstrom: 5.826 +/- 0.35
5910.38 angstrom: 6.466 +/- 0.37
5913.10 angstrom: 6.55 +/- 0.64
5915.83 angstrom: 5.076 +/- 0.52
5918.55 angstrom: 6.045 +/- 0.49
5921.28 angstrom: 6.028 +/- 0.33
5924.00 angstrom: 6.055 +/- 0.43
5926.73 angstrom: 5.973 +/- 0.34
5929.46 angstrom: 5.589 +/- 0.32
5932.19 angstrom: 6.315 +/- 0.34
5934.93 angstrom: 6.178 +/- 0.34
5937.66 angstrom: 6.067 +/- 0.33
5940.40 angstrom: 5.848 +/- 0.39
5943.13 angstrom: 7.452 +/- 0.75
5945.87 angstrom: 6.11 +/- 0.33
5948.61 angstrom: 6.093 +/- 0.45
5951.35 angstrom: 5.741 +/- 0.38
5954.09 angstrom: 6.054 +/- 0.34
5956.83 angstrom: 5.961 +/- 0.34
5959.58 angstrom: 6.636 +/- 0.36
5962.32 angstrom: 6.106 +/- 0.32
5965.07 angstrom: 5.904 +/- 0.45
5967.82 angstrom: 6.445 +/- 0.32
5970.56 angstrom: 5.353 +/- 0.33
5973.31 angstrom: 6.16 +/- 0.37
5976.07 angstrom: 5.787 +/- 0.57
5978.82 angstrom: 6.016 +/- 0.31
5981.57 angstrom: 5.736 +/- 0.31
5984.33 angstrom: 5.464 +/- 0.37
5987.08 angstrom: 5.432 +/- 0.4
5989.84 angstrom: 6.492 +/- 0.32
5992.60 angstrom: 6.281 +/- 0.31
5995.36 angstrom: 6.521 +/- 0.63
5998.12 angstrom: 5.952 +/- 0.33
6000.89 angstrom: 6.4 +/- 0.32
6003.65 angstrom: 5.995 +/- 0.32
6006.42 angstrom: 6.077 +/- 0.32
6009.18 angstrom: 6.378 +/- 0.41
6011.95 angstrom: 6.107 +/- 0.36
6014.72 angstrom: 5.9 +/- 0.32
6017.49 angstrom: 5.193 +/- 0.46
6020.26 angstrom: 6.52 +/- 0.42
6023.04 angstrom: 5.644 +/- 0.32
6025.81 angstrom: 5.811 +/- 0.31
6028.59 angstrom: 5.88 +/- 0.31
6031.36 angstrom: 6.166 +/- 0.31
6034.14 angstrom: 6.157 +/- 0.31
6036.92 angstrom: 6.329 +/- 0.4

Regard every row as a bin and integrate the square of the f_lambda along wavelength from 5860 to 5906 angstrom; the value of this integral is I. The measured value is 1533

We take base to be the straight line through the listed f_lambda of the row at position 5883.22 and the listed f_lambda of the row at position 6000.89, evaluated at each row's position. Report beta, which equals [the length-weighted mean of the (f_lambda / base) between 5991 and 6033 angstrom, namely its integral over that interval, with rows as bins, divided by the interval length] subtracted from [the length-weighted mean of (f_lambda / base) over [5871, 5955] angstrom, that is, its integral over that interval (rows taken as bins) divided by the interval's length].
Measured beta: 0.03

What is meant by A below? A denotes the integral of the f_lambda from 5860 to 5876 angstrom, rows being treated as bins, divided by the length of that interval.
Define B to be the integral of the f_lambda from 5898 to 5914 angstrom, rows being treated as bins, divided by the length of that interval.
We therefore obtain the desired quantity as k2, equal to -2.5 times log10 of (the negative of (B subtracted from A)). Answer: 4.9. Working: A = 6.12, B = 6.13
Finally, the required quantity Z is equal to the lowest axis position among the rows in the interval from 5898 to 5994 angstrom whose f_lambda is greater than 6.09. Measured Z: 5899.50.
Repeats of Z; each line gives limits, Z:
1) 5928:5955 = 5932.19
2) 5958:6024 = 5959.58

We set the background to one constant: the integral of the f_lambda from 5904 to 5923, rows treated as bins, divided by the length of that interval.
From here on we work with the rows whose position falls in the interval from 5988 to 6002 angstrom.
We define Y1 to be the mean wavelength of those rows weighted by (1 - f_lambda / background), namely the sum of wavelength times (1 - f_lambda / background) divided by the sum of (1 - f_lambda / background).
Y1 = 5994.5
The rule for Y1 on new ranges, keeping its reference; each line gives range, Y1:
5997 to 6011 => 6005.4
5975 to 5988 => 5983.9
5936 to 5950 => 5943.7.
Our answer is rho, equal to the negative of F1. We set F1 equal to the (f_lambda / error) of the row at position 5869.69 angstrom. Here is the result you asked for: -17.4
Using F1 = 17.4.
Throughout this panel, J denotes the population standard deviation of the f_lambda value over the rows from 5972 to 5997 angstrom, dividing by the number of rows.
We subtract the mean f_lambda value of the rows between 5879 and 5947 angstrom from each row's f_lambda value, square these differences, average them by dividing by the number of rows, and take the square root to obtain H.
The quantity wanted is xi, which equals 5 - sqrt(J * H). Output 4.53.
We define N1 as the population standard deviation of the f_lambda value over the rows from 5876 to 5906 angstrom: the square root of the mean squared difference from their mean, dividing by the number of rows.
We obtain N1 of 0.482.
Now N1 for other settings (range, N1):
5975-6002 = 0.385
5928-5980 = 0.427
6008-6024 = 0.448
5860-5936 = 0.469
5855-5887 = 0.340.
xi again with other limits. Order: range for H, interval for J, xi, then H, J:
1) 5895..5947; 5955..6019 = 4.58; 0.46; 0.38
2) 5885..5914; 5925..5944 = 4.42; 0.60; 0.55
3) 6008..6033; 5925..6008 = 4.61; 0.38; 0.41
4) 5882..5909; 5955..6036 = 4.58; 0.49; 0.36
